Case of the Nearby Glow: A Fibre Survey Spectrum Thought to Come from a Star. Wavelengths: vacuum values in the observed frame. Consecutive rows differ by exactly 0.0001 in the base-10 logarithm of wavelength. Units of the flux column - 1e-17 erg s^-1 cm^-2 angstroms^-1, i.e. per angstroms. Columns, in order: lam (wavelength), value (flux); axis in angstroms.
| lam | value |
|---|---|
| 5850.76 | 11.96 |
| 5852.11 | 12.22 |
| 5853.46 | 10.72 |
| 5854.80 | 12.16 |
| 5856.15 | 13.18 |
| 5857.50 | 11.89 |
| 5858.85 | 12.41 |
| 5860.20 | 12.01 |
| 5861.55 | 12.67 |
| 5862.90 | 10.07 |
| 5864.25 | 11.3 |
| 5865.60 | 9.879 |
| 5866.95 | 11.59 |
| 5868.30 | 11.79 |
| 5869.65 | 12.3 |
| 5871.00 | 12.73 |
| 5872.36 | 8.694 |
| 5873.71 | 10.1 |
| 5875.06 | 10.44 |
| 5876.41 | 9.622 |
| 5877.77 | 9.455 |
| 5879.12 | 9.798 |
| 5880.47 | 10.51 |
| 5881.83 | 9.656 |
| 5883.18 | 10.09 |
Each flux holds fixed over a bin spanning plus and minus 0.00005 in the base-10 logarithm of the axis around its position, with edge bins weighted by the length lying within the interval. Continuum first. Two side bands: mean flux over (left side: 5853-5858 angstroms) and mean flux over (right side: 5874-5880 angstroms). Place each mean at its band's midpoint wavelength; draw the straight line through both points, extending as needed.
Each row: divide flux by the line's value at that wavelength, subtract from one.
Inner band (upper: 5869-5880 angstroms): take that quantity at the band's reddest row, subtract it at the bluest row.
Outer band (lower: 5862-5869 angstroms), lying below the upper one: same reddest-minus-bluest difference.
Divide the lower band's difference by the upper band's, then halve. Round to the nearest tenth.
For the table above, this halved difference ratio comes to -0.7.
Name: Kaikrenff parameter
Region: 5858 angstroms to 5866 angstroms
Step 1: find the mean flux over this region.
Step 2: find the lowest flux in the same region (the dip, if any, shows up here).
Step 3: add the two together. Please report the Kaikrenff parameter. 21.3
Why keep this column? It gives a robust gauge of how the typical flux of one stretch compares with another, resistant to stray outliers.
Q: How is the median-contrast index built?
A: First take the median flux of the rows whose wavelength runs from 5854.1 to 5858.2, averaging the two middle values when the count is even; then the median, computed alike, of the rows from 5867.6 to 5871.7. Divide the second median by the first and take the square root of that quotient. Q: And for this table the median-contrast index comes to 1.01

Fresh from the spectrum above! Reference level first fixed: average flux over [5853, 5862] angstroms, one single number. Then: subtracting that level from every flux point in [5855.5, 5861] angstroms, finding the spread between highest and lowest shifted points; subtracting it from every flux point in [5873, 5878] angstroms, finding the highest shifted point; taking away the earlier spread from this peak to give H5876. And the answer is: -3.0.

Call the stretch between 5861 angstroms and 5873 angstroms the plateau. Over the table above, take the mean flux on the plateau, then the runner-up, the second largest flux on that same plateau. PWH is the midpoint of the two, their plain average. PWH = 11.9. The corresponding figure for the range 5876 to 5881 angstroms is 9.8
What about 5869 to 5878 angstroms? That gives 11.4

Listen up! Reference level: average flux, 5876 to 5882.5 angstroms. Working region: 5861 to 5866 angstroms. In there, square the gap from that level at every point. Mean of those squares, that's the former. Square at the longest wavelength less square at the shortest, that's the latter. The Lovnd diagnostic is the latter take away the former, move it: -11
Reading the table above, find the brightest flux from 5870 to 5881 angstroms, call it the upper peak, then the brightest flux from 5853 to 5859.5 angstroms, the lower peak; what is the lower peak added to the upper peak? 25.9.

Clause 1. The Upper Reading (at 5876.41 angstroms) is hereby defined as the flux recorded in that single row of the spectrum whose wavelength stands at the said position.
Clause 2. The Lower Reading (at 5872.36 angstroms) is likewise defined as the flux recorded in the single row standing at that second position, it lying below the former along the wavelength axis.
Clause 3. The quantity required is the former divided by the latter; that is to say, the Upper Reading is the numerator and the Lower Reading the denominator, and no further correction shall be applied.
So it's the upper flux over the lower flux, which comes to 1.11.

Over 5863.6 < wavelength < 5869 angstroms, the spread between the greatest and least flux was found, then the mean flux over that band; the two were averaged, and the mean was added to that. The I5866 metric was 17.7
